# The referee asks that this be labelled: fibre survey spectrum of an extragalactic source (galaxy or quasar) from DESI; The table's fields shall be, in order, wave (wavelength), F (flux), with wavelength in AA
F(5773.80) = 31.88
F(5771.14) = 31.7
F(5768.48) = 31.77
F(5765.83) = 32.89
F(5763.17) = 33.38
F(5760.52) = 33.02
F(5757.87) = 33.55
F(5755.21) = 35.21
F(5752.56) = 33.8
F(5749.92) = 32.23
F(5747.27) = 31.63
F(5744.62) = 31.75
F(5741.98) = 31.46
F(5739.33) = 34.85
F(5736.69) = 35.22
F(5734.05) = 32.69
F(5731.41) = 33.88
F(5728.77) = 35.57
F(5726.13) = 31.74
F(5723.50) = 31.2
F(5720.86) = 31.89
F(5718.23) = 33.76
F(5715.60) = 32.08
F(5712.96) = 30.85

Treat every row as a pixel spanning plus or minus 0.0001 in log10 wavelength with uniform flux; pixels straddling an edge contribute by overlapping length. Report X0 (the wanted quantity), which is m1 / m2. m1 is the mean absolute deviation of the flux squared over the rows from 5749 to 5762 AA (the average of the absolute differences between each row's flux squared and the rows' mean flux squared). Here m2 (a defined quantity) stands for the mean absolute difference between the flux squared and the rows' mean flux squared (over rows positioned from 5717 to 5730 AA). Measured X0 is 0.5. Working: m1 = 51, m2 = 98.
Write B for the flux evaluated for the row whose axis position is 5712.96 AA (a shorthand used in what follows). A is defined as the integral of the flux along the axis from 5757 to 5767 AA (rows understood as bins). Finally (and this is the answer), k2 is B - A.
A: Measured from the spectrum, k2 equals -301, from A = 332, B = 30.85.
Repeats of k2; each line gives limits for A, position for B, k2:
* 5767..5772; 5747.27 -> -127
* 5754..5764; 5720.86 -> -306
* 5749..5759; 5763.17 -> -304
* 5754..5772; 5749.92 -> -563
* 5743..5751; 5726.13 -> -223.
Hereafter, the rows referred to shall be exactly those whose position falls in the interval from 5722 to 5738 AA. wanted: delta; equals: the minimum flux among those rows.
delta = 31.2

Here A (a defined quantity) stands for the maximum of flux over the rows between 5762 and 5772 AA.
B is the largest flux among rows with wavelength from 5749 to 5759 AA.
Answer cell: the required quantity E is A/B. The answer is 0.95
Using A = 33.38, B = 35.21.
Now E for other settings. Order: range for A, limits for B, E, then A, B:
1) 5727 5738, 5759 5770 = 1.07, 35.57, 33.38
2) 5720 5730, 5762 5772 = 1.07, 35.57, 33.38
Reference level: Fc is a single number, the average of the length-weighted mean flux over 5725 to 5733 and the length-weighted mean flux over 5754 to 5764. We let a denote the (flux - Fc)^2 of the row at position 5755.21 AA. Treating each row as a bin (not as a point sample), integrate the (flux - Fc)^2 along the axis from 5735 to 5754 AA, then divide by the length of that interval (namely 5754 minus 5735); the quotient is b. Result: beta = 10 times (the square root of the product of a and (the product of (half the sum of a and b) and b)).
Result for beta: 38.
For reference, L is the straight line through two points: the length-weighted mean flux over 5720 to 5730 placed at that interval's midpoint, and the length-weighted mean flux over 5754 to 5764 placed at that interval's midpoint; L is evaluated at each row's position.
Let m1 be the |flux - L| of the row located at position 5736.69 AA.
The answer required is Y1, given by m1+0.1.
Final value 2.3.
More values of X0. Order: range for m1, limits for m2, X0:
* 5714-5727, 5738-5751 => 0.6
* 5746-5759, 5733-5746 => 0.7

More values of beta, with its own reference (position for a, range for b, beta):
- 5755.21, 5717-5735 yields 37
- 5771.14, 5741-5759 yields 61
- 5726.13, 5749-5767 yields 28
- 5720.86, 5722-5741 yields 54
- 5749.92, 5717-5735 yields 40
